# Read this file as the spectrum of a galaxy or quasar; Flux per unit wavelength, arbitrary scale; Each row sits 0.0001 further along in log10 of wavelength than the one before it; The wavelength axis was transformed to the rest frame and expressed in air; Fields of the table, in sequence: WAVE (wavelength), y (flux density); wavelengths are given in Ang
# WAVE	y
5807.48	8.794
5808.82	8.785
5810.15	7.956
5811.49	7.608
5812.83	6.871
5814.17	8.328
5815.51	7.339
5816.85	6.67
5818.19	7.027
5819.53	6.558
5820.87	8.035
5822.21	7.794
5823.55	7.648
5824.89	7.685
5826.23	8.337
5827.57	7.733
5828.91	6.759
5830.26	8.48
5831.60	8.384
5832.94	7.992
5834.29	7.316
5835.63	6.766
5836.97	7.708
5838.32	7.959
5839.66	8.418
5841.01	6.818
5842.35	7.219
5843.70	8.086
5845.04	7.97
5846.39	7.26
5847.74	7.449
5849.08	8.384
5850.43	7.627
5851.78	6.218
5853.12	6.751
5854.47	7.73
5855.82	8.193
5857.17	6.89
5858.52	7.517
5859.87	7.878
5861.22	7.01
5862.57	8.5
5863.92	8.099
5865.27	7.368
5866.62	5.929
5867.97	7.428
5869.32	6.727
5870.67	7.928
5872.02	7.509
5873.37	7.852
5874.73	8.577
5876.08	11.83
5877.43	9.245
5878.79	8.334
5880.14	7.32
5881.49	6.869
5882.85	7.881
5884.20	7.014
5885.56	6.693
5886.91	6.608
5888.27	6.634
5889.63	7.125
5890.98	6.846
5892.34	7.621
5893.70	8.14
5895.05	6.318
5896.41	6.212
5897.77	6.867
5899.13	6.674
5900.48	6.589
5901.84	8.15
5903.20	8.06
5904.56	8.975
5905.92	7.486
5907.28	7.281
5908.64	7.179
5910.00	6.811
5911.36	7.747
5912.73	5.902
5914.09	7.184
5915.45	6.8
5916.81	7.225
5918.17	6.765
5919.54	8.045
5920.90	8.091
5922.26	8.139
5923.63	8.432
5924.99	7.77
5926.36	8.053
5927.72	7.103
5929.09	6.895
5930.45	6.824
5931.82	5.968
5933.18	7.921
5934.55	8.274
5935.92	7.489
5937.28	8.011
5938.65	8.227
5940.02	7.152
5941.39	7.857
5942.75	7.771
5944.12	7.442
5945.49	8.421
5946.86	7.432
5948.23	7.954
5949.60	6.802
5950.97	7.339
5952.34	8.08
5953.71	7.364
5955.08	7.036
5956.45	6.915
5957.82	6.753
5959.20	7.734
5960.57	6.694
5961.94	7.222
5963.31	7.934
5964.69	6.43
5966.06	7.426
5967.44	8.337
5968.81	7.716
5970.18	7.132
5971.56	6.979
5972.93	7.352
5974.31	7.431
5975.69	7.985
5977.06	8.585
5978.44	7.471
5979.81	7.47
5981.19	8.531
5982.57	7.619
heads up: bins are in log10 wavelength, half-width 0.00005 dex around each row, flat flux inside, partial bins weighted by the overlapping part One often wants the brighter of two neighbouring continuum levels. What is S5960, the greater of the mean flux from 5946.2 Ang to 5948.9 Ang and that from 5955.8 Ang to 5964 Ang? 7.7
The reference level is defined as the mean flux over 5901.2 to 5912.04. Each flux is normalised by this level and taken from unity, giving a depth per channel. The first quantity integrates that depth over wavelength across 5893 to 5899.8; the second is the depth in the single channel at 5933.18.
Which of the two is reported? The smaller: -0.027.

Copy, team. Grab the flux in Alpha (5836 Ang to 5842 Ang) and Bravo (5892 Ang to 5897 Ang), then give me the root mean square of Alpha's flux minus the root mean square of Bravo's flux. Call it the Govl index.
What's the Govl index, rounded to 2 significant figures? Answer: 0.63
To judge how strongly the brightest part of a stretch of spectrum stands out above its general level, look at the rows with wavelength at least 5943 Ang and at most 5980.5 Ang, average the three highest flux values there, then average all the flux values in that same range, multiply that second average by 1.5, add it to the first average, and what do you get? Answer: 19.6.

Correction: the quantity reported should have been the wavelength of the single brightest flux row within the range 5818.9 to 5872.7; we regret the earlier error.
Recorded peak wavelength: 5862.57 Ang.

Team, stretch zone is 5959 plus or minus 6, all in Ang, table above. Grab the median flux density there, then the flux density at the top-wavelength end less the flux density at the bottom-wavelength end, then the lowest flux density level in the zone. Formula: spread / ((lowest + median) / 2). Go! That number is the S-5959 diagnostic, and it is -0.14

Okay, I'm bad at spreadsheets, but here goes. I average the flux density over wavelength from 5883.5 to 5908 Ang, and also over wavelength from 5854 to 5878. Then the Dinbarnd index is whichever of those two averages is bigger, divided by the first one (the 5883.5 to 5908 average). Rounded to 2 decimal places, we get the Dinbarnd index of 1.10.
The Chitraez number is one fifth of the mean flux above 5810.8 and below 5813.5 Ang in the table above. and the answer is 1.45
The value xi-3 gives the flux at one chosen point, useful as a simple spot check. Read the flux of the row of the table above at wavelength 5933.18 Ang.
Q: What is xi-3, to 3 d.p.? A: 7.921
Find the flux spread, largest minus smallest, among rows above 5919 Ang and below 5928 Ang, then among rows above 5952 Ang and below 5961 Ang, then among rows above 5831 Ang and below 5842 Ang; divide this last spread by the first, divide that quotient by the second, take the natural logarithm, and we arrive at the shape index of -0.1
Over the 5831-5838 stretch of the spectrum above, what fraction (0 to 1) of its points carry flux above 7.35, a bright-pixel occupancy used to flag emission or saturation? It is 0.60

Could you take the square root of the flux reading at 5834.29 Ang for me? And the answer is 2.70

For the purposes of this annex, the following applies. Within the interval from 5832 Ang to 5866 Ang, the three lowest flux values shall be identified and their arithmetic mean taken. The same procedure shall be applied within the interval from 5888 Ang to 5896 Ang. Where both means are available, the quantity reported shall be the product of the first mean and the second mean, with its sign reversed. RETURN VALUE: -43.4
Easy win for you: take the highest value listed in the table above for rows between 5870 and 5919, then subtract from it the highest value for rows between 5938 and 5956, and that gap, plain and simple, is 3.4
